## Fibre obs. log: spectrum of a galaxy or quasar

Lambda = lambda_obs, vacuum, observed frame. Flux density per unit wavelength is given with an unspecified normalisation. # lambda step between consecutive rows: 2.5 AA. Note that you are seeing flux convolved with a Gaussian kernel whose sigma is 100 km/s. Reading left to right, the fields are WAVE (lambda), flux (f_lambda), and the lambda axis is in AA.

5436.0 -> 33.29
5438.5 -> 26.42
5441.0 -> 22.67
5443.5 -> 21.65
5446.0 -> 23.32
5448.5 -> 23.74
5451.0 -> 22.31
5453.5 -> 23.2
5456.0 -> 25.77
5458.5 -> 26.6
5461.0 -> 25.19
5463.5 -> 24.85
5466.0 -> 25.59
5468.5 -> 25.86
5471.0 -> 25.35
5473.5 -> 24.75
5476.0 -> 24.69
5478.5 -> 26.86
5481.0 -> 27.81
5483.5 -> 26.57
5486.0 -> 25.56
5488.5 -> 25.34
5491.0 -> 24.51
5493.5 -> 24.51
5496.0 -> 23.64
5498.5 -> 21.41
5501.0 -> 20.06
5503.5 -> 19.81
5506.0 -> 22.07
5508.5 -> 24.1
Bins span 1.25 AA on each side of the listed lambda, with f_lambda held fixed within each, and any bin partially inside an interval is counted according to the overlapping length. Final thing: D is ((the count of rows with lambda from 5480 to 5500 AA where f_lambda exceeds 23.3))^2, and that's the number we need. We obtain 49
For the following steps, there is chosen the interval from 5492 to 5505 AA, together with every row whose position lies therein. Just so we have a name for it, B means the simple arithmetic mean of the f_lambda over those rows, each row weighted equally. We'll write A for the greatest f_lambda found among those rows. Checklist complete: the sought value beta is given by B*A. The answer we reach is 536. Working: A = 24.51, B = 22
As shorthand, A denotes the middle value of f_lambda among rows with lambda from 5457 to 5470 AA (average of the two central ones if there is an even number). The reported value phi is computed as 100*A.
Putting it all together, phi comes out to 2559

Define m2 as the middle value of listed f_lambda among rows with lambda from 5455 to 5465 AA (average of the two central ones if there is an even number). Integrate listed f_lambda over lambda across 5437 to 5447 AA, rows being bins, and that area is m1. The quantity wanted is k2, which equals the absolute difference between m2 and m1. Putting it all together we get 212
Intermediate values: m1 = 238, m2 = 25.5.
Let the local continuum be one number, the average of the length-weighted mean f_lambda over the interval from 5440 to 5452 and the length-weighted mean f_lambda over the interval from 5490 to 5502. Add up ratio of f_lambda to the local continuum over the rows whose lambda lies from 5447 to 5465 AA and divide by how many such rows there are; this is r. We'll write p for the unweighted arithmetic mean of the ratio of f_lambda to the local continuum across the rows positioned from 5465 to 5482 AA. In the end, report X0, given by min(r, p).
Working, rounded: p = 1.13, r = 1.08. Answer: 1.076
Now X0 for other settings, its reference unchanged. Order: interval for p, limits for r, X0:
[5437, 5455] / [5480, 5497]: 1.023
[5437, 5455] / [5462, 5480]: 1.023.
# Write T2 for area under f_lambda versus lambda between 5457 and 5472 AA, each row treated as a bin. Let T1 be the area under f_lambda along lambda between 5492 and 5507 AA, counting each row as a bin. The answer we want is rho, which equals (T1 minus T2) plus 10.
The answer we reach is -44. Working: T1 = 329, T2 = 384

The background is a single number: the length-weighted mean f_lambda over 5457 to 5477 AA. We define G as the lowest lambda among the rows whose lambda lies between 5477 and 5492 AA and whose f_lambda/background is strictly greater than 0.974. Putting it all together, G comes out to 5478.5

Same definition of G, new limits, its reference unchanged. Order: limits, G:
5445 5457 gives 5456.0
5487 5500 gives 5488.5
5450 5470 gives 5456.0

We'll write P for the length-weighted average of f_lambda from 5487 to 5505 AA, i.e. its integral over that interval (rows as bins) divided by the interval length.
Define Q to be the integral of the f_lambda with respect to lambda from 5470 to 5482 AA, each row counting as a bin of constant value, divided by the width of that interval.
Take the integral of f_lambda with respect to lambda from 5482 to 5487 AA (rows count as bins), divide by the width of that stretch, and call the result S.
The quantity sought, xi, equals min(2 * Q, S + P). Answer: 49.0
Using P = 22.8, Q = 26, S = 26.2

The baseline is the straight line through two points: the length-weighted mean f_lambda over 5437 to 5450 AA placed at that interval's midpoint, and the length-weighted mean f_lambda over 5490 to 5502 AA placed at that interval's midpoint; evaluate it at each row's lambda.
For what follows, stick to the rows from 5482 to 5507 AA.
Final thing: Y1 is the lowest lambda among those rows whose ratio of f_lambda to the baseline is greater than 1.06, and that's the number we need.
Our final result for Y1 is 5483.5 AA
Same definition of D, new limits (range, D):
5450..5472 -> 49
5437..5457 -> 16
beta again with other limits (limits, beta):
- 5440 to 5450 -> 542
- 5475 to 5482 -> 736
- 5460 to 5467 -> 645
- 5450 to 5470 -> 663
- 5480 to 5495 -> 715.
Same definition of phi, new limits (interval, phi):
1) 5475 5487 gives 2657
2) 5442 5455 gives 2320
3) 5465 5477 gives 2535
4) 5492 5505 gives 2141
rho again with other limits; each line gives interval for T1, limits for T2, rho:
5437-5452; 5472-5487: -28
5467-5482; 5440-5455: 55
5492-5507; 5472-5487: -51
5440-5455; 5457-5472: -31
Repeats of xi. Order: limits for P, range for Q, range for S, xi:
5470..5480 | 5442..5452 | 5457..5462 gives 45.5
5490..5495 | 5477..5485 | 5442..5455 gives 47.4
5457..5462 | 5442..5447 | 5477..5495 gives 44.9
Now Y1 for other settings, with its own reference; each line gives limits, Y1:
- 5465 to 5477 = 5466.0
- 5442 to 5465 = 5456.0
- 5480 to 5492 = 5481.0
